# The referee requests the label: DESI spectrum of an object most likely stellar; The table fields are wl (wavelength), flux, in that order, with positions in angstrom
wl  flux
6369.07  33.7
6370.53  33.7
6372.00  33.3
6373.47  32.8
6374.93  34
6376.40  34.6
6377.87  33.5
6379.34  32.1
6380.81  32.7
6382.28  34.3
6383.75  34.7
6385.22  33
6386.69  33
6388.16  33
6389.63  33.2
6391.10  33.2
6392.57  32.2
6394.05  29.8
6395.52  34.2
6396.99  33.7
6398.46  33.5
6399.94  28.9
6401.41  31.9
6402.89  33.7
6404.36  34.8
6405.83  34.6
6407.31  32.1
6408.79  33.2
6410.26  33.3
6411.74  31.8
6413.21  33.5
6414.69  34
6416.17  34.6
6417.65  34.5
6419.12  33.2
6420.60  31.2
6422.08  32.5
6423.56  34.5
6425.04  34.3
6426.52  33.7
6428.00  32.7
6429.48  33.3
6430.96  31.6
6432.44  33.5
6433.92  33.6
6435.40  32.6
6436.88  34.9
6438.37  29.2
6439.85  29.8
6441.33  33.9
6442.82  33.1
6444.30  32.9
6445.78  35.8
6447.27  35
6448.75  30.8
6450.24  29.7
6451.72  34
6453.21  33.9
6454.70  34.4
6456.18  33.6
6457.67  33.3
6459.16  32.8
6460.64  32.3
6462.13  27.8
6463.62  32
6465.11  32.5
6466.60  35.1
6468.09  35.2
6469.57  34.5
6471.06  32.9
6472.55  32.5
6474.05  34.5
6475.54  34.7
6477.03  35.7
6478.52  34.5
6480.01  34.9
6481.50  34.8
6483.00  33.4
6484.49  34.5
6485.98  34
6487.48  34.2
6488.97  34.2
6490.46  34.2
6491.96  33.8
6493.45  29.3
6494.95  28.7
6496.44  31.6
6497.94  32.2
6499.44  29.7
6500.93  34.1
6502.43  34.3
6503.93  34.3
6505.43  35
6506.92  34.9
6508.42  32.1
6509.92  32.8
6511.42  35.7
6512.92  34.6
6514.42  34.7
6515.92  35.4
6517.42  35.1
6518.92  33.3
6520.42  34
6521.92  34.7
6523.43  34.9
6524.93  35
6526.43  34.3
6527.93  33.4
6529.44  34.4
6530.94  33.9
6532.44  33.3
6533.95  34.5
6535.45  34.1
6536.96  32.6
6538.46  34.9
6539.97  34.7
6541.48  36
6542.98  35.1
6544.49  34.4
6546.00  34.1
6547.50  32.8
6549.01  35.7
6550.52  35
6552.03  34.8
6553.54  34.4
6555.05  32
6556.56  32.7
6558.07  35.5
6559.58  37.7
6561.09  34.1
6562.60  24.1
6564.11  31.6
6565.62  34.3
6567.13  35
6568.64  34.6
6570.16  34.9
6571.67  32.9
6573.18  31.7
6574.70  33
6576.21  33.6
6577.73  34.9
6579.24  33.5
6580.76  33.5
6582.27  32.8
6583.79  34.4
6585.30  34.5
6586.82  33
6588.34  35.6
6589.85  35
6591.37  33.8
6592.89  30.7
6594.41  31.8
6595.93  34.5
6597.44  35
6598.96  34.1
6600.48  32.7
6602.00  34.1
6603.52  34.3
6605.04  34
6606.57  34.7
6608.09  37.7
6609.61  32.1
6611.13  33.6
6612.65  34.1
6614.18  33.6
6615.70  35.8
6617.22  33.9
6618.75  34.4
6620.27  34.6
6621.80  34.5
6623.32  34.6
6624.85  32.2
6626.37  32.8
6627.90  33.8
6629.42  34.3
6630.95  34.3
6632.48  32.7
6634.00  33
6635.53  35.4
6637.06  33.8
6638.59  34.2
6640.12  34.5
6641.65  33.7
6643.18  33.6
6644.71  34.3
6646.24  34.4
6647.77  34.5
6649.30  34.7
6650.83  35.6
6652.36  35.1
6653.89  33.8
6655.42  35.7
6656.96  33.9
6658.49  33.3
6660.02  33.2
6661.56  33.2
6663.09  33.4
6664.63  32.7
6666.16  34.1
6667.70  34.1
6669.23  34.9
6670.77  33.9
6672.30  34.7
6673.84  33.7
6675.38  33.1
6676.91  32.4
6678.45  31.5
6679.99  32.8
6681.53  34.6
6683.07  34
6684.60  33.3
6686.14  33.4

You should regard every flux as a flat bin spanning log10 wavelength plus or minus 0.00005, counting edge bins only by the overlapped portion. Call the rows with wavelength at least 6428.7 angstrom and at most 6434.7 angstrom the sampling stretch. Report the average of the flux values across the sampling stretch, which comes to 33.0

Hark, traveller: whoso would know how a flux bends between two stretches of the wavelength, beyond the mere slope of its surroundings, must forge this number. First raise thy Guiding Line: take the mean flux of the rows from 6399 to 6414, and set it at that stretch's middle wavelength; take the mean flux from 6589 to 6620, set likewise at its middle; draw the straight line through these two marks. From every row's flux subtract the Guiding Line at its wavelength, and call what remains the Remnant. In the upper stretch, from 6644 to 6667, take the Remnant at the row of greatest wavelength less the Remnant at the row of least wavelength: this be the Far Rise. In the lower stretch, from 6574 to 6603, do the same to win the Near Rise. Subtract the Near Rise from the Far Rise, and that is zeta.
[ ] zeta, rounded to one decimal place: -1.3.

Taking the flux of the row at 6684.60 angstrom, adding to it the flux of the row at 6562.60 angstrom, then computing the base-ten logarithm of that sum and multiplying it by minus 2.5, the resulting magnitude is -4.397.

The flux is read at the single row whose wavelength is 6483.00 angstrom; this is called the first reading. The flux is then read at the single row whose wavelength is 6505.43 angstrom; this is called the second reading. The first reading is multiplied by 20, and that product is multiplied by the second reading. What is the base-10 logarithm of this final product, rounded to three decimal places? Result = 4.369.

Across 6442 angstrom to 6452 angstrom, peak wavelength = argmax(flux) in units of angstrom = 6445.78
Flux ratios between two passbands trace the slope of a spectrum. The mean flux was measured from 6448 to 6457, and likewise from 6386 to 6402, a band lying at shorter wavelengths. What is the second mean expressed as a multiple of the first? 0.990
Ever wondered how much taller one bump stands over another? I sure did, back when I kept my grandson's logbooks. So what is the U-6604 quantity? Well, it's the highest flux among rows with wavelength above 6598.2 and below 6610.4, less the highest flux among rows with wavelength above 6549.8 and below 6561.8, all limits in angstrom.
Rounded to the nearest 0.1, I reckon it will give 0.0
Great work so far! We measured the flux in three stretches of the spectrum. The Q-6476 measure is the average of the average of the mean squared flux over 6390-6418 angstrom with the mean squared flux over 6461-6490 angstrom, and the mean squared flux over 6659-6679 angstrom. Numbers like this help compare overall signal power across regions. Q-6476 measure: 1119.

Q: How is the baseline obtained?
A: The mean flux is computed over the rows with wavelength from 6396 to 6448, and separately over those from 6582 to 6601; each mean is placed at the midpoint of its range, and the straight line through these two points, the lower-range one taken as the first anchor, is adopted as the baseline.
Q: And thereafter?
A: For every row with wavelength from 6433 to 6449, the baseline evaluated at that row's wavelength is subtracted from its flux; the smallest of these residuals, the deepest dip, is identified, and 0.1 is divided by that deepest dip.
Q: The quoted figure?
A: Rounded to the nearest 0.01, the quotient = -0.03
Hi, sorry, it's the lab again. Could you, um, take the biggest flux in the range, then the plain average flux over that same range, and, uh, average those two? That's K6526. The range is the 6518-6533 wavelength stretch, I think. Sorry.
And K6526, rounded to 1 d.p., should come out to 34.6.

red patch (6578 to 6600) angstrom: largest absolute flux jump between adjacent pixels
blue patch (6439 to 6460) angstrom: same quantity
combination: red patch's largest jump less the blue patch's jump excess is -1.2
